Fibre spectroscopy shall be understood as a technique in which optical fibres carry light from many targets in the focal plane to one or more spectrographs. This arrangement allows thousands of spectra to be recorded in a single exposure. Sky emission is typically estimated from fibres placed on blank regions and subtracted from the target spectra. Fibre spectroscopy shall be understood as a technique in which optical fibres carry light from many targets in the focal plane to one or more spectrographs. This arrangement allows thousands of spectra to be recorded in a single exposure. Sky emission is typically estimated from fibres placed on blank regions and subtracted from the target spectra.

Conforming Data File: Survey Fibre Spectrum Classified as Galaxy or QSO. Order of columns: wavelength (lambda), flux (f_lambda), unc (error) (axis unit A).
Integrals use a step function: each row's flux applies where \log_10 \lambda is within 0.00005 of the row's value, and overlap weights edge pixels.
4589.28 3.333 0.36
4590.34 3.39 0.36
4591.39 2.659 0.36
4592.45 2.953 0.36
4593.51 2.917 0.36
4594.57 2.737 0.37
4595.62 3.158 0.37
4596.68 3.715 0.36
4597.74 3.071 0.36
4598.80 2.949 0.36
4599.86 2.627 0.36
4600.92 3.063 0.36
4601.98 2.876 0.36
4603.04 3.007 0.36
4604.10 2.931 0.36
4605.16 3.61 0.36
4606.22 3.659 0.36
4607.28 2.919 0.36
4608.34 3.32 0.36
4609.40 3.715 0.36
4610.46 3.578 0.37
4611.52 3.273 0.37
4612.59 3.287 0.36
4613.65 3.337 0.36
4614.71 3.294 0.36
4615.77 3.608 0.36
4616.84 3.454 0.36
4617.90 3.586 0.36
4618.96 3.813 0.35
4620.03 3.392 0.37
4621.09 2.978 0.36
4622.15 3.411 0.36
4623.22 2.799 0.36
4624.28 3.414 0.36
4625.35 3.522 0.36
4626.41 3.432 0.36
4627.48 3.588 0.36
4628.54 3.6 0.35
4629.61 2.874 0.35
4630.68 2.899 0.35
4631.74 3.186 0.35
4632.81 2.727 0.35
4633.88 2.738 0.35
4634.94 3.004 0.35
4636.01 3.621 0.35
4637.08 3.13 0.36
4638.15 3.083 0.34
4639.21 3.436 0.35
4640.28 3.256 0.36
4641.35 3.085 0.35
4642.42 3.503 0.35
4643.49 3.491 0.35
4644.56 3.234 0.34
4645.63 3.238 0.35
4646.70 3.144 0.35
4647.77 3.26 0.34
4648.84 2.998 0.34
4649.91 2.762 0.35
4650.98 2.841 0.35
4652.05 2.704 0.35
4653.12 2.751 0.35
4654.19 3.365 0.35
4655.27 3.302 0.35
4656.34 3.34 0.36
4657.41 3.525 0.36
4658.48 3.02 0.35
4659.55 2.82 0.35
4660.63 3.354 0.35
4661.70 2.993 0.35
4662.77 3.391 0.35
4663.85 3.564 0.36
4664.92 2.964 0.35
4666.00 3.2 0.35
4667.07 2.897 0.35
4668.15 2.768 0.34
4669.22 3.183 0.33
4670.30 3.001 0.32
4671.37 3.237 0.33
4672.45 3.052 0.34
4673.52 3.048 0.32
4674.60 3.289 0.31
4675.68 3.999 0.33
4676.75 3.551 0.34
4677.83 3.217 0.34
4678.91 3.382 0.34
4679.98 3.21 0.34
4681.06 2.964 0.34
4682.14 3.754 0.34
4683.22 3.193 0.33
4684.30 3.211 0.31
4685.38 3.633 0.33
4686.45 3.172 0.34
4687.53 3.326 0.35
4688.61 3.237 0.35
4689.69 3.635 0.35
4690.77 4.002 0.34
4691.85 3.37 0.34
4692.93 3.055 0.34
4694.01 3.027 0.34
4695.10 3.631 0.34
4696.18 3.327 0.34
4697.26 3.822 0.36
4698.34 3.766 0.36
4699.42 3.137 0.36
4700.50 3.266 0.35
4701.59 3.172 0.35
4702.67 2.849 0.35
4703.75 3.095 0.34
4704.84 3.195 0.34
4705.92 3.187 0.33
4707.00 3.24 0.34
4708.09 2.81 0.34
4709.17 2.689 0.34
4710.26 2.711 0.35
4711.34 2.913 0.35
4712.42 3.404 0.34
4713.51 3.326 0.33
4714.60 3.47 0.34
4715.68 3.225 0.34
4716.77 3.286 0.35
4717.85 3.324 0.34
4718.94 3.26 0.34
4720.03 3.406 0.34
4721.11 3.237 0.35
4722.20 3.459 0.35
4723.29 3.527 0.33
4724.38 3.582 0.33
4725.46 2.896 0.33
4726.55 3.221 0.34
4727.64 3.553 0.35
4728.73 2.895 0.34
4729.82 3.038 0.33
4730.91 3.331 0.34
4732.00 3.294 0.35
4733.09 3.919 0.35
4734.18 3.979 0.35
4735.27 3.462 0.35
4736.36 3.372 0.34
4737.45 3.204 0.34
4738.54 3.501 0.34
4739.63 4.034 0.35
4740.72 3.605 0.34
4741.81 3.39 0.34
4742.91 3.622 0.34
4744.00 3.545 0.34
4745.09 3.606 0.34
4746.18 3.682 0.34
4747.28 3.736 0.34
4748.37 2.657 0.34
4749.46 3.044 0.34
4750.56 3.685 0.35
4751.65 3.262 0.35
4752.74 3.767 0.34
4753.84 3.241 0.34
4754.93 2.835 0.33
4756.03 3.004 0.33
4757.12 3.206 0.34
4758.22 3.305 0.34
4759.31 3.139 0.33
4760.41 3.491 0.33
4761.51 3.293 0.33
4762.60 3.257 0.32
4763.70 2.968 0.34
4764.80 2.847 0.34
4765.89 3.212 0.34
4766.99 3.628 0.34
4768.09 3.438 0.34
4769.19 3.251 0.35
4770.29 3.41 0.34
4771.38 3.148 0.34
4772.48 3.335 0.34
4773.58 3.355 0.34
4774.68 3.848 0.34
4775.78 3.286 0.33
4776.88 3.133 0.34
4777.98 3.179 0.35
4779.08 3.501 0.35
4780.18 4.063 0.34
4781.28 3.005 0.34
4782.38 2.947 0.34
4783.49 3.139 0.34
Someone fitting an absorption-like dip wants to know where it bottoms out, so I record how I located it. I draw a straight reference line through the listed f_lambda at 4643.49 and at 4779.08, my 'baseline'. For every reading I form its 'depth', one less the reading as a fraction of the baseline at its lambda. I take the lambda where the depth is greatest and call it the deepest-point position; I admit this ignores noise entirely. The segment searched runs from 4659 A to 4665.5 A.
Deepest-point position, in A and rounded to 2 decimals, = 4659.55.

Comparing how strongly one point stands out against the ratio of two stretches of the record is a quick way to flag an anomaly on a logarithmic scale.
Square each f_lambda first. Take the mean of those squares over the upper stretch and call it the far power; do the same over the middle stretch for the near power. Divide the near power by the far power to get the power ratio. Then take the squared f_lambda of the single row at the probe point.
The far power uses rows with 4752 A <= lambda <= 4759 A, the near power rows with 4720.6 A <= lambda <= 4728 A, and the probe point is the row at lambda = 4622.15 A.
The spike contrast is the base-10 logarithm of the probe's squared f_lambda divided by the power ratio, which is 1.03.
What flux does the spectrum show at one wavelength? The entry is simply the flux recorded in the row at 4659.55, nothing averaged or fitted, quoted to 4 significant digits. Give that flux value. 2.820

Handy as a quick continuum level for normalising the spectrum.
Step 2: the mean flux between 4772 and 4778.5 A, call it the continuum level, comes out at 3.4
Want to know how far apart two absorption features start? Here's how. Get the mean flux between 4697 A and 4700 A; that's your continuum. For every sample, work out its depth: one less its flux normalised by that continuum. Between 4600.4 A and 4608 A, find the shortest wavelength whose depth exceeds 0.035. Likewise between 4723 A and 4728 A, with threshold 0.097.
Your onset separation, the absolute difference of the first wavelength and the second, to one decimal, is 124.5 A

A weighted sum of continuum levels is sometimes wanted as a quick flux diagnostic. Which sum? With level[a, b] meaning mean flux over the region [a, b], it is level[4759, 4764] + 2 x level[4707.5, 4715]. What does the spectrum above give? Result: 9.3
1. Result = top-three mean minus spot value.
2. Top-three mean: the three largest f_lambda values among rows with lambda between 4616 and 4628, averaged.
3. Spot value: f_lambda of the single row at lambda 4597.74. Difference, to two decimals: 0.59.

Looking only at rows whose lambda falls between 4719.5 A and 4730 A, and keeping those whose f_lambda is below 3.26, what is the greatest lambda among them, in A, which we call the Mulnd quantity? 4729.82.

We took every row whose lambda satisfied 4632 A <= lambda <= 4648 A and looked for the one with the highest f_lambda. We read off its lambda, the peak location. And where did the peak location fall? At 4636.01 A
